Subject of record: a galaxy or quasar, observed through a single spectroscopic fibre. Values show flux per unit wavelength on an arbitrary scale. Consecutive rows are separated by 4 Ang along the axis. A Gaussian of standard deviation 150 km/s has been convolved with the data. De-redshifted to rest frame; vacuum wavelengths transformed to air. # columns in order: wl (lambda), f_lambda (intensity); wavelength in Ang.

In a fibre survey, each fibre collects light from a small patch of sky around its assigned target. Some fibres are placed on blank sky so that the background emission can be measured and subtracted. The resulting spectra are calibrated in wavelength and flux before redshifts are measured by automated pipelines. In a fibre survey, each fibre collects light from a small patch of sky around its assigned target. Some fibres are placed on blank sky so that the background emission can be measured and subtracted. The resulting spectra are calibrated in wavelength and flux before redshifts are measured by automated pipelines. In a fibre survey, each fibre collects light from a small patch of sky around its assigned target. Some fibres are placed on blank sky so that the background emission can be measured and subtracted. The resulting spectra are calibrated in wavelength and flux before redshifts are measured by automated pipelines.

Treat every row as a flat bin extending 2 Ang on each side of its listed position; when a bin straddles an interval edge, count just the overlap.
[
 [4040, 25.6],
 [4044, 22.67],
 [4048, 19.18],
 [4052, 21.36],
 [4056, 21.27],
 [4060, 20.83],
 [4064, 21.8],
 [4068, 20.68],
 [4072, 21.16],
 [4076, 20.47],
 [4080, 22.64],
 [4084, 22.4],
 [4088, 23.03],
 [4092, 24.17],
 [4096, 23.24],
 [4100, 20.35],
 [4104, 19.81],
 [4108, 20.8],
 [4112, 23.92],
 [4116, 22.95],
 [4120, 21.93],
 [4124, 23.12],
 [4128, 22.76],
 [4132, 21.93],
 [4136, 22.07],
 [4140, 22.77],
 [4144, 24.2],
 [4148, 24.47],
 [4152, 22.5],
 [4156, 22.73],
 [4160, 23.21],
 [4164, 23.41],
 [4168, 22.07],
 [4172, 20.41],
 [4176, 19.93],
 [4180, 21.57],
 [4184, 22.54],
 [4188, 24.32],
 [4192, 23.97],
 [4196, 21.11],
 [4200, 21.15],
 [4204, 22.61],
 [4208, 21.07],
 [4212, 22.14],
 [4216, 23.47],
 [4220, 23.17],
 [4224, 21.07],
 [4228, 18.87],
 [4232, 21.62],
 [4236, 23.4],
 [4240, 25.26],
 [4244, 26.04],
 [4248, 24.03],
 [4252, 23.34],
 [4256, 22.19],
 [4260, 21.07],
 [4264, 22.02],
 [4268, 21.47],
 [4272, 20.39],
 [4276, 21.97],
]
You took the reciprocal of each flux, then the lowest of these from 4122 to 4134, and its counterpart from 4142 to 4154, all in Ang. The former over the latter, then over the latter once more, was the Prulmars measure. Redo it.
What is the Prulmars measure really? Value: 25.9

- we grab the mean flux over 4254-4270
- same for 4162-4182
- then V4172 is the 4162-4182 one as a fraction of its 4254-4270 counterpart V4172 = 0.99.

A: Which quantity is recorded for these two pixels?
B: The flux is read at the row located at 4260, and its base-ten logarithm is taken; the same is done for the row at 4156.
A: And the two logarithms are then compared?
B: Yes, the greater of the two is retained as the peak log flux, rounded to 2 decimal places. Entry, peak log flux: 1.36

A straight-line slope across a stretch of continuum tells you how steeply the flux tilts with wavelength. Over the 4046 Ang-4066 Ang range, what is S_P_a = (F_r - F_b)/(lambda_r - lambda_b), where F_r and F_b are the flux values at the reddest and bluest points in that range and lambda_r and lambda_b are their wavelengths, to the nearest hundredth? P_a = 0.16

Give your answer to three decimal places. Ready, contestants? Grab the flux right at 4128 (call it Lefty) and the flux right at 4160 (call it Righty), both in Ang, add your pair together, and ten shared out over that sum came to 0.218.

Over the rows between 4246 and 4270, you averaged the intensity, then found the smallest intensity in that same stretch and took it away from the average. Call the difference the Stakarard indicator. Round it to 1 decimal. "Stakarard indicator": 1.3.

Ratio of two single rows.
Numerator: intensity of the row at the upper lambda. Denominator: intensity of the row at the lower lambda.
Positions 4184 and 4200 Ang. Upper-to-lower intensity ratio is 0.94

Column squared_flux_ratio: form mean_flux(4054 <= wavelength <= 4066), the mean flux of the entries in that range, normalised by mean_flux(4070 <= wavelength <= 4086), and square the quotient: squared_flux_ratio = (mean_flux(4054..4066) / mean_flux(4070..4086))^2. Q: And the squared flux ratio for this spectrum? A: 0.97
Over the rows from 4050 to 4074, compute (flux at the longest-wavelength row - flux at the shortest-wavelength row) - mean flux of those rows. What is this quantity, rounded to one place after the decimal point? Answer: -21.4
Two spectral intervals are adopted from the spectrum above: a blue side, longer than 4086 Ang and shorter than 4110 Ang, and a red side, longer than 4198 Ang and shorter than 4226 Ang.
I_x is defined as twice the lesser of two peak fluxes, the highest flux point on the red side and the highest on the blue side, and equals 46.9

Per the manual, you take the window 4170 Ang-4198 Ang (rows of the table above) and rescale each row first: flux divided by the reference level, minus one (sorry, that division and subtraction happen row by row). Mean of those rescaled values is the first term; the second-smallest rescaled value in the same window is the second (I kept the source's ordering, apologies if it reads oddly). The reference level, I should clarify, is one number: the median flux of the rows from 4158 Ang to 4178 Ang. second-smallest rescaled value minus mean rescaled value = -0.071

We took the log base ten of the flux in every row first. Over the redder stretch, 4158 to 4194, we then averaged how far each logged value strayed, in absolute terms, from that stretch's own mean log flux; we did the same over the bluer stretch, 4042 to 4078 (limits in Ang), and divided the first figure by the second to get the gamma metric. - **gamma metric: 1.7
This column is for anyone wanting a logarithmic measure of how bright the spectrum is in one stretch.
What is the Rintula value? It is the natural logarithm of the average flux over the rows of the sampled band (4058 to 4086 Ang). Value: 3.06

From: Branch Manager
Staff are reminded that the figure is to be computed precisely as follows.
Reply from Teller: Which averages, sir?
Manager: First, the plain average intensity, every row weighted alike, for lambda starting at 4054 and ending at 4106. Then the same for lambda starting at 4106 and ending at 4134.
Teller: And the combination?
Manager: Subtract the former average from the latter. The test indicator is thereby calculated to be 0.81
